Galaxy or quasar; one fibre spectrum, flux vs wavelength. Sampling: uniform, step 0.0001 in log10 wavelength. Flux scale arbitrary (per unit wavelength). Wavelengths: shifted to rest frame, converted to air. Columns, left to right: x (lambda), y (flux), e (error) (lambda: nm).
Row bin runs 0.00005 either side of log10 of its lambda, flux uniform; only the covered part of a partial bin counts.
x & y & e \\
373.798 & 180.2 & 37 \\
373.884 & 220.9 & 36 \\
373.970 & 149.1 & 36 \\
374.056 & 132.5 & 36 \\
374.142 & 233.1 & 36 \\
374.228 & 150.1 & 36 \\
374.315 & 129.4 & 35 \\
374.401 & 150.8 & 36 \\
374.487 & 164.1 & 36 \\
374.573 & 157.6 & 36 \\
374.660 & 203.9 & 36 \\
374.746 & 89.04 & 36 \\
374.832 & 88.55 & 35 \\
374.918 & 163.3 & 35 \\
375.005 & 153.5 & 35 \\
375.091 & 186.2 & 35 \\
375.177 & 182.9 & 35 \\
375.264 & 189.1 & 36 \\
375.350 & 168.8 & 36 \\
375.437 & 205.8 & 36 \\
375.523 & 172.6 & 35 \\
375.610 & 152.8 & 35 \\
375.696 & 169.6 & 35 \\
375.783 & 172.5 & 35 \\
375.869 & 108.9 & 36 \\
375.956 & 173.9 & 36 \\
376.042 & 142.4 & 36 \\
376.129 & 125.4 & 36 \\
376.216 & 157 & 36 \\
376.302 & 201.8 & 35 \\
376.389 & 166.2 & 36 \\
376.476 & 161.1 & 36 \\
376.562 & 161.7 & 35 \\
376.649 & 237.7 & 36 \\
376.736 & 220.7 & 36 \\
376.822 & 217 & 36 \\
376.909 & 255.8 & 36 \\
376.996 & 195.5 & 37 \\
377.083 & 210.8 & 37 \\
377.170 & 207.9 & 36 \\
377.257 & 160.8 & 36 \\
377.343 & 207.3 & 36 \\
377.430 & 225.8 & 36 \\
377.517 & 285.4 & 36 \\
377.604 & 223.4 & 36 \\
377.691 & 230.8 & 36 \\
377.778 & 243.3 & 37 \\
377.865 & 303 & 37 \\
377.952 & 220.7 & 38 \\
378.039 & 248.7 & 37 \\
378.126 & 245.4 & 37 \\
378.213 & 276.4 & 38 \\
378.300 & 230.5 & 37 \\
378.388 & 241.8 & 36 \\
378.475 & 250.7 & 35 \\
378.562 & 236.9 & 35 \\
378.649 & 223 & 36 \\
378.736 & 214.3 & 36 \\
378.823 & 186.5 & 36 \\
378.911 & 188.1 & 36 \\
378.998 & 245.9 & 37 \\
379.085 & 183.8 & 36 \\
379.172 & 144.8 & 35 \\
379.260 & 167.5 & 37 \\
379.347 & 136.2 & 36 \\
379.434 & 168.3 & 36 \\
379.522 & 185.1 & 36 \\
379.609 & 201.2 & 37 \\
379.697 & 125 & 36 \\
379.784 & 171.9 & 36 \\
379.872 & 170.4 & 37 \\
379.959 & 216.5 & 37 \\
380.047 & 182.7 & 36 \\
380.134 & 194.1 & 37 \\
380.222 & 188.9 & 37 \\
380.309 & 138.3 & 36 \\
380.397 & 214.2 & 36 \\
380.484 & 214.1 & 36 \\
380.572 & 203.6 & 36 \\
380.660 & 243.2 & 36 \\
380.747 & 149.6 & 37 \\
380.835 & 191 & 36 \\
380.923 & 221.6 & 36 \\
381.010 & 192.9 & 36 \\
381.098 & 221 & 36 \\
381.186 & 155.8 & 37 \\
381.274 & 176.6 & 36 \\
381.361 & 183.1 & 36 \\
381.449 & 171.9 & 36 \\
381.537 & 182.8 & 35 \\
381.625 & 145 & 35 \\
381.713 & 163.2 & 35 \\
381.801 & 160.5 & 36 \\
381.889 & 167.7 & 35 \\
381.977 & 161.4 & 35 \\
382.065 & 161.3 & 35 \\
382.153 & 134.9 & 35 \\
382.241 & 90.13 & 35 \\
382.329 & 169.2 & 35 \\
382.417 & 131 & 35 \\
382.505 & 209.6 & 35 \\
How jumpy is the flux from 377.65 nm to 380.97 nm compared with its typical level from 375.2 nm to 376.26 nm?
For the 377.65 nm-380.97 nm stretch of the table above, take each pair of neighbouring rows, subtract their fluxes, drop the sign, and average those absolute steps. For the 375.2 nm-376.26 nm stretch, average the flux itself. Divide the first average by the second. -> 0.20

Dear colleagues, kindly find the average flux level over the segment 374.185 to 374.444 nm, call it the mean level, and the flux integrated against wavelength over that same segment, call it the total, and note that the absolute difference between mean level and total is 106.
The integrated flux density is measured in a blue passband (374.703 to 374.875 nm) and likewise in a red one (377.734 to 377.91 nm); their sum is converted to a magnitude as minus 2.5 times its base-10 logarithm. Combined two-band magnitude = -4.50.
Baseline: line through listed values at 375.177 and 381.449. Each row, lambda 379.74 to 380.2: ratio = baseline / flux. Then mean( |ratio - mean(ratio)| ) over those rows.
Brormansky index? 0.071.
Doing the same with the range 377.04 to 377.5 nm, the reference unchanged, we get 0.087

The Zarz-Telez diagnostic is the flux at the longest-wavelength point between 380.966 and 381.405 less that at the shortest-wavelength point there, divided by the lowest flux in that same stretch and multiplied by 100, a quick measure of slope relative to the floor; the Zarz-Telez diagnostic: -6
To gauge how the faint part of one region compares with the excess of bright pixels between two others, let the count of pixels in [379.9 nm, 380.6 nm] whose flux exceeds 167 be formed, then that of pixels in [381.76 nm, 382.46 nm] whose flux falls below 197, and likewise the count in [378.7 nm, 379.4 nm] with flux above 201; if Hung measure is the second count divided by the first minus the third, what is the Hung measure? 1.60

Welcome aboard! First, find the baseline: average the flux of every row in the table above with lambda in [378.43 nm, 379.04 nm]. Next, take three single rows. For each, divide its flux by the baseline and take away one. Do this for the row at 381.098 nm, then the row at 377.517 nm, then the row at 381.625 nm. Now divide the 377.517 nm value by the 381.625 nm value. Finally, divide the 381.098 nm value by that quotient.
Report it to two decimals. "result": 0.00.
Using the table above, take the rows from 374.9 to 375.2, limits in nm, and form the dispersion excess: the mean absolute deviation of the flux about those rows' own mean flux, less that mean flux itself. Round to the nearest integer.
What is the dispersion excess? -158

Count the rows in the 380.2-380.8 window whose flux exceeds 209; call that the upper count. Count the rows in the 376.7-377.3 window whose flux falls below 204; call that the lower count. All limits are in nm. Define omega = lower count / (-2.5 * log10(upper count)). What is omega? -1.7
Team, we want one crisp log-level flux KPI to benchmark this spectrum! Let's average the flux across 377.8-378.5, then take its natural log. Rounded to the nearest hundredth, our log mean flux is 5.53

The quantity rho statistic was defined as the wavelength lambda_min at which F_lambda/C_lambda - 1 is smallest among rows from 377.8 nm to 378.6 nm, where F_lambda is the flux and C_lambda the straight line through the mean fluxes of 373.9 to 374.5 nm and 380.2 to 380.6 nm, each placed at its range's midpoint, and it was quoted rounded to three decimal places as 377.952 nm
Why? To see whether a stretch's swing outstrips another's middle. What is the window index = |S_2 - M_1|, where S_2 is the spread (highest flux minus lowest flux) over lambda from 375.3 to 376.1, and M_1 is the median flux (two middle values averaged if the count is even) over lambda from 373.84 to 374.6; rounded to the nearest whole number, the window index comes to 54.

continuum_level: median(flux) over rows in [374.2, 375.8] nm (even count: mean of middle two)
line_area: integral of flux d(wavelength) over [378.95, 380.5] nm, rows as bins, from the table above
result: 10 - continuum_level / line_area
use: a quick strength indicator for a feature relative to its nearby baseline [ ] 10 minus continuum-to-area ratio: 9.4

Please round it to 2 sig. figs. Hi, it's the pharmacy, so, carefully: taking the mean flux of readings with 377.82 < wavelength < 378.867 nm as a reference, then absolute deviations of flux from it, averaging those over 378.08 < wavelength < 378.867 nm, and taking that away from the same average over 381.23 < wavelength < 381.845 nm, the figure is 53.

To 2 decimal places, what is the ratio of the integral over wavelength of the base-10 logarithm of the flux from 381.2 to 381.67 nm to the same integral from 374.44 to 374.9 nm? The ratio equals 1.07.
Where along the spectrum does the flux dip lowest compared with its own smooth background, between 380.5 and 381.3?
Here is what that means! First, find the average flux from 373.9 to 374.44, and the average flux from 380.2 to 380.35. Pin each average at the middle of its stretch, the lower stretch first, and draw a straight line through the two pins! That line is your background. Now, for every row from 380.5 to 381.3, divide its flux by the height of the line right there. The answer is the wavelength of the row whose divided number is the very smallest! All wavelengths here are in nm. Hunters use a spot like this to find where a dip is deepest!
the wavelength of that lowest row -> 380.747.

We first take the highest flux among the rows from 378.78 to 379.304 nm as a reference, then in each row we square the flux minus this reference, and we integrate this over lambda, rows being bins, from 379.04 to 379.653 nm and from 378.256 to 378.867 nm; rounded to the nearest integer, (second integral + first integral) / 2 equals 2156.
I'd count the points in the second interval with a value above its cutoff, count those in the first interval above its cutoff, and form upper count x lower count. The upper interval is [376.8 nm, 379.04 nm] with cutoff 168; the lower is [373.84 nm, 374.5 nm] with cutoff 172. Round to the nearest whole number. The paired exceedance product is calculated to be 50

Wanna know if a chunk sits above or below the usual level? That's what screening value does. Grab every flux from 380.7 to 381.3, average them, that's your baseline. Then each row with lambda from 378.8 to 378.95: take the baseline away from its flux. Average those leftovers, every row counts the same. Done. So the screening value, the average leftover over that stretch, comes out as 0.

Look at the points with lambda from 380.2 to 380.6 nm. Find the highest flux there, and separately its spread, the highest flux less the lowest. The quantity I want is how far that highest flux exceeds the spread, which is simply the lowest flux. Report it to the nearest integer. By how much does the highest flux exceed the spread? 138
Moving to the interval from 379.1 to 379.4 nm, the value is 136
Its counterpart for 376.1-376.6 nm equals 125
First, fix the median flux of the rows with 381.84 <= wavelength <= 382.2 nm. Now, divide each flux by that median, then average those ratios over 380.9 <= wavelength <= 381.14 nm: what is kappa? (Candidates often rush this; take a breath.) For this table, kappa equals 1.31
